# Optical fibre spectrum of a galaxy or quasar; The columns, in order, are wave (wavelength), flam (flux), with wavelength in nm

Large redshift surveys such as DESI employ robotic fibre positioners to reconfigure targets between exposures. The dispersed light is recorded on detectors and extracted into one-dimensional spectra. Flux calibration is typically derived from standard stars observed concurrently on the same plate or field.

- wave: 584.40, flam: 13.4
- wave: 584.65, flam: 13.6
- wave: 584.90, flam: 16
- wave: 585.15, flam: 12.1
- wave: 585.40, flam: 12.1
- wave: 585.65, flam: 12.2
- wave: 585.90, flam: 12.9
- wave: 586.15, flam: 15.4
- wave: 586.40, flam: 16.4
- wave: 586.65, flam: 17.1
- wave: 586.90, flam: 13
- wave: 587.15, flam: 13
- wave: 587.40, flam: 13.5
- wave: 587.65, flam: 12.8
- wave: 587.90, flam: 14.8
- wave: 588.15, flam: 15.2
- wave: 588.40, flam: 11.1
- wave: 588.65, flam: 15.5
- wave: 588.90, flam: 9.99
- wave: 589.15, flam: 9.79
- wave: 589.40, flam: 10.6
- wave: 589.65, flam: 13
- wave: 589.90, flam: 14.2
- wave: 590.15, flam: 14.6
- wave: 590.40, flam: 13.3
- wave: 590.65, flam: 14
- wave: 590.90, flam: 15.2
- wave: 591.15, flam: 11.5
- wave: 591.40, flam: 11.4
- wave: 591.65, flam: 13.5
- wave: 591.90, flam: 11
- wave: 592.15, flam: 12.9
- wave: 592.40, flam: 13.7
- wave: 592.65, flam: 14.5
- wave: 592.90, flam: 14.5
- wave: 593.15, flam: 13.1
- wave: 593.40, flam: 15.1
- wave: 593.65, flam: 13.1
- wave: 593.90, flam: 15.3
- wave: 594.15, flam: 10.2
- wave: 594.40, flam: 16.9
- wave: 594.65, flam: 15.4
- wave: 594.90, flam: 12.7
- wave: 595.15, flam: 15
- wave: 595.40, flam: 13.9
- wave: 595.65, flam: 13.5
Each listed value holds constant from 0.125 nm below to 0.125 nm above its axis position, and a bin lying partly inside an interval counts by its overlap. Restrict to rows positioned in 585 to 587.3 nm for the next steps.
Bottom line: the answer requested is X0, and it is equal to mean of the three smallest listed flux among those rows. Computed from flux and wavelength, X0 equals 12.1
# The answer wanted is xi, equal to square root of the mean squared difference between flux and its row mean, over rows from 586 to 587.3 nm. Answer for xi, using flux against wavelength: 1.7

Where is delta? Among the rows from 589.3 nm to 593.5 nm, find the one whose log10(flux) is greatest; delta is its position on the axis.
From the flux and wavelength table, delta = 590.90 nm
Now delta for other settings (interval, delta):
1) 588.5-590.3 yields 588.65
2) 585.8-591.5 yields 586.65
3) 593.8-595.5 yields 594.40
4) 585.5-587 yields 586.65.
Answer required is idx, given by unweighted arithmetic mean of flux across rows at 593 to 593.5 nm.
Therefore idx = 14.1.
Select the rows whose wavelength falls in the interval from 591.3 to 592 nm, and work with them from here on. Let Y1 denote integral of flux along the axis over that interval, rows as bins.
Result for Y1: 8.4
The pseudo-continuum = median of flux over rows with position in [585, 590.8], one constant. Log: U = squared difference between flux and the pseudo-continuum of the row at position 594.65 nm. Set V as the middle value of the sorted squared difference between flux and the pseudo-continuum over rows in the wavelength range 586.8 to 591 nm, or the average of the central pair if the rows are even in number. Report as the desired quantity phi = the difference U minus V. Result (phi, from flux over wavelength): 3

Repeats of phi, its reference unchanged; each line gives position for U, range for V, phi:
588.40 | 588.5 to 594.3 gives 1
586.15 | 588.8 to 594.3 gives 4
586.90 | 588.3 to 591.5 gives -3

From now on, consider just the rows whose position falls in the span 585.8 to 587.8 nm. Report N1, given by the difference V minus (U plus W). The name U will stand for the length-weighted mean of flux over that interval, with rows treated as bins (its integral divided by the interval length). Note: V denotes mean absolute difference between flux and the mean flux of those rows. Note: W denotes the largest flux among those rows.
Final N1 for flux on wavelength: -29.9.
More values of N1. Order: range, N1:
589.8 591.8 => -27.6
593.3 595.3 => -29.4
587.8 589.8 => -25.9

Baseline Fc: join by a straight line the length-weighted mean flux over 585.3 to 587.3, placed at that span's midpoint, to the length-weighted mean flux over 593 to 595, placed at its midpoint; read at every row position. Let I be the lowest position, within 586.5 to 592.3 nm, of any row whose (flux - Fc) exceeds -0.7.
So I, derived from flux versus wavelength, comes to 586.65 nm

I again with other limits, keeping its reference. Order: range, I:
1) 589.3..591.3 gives 589.90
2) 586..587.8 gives 586.15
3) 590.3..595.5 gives 590.65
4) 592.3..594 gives 592.40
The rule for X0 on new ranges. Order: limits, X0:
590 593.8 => 11.3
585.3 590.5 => 10.1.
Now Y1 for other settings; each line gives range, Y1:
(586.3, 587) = 10.9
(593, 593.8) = 11.1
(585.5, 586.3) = 10.8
